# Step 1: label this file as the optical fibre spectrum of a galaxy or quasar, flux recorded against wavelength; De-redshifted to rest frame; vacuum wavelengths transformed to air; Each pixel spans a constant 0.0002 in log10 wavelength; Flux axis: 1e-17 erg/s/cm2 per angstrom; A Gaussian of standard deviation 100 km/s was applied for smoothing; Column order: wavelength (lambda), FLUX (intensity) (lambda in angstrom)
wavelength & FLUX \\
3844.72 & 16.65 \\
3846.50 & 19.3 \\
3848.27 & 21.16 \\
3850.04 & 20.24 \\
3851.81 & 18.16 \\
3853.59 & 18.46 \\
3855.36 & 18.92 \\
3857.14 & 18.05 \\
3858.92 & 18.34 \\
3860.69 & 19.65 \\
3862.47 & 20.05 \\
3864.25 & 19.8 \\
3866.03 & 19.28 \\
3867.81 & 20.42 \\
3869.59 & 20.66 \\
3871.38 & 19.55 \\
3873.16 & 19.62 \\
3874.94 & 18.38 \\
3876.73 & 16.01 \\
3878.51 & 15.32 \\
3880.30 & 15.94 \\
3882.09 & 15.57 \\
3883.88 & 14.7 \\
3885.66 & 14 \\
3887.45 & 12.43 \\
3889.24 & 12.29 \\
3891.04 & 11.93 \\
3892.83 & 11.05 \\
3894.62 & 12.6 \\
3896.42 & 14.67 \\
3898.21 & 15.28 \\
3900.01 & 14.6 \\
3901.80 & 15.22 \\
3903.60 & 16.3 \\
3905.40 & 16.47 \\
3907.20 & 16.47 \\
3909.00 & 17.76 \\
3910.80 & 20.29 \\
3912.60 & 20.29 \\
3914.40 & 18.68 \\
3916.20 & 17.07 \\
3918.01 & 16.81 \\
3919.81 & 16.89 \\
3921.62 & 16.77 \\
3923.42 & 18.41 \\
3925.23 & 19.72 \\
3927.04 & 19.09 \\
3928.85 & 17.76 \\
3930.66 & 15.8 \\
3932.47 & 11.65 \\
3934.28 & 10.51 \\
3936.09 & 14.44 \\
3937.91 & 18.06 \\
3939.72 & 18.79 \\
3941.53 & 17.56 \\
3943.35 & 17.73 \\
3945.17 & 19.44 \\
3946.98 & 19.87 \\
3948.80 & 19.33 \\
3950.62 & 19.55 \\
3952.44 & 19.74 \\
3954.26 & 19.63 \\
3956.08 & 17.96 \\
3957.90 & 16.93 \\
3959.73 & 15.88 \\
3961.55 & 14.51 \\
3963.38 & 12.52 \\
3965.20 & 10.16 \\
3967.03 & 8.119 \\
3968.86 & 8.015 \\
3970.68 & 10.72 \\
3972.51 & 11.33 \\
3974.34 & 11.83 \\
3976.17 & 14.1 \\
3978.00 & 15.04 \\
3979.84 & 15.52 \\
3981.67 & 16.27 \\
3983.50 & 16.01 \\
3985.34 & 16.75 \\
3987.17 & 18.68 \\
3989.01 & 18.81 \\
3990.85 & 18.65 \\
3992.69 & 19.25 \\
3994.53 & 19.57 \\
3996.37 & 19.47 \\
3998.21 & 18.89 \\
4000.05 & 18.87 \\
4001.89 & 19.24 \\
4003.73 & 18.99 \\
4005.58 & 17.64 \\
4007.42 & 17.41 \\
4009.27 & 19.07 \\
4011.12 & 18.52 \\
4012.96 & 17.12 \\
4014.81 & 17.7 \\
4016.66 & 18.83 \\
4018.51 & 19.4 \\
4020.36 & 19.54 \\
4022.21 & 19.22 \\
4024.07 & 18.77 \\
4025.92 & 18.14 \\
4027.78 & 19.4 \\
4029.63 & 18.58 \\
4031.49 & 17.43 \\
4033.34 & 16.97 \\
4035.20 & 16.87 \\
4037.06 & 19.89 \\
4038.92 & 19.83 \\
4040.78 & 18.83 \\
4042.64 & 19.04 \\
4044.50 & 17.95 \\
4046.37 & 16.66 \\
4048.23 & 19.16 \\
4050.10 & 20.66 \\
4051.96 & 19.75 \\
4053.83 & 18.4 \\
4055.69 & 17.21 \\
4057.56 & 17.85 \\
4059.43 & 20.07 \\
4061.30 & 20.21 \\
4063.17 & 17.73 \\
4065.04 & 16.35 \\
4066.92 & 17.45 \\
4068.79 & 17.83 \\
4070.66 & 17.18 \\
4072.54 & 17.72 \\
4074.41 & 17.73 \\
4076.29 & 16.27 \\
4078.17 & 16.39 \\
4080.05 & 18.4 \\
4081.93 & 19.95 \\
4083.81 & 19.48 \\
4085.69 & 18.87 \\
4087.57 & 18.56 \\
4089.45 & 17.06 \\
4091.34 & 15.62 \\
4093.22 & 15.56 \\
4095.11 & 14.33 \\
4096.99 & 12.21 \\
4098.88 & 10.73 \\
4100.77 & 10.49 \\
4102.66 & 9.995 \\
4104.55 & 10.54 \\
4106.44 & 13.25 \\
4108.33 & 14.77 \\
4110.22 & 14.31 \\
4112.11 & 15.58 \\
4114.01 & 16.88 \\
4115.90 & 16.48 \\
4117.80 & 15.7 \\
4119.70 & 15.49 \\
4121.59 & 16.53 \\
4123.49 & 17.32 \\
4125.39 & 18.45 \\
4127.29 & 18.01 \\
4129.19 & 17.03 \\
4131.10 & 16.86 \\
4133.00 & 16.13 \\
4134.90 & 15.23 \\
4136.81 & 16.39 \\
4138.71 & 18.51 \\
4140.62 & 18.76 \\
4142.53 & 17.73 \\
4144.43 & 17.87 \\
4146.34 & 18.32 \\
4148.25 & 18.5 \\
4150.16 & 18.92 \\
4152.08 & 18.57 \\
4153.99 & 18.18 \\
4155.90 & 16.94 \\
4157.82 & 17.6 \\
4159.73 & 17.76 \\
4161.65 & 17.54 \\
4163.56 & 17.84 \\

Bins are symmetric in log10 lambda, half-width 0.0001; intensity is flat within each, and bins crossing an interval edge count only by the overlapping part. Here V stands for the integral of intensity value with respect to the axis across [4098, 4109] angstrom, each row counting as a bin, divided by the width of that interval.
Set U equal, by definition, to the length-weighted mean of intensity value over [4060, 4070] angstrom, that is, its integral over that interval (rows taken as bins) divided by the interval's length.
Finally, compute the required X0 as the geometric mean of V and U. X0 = 14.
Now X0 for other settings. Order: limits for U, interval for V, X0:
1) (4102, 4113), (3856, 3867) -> 16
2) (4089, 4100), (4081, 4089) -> 16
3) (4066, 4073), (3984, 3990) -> 18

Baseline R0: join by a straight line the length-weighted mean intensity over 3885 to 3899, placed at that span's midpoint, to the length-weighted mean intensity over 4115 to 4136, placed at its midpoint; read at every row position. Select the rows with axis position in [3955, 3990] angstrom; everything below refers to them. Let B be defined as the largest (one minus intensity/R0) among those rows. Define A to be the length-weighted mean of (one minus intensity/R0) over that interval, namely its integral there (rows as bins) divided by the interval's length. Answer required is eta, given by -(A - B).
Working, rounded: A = 0.00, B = 0.4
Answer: 0.43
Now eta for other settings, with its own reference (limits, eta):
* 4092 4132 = 0.29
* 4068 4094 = 0.14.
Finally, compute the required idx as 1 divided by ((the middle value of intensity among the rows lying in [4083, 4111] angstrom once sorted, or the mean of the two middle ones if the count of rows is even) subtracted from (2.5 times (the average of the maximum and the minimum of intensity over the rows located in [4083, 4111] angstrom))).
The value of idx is 0.044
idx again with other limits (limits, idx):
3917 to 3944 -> 0.049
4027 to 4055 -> 0.036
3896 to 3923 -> 0.037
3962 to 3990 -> 0.051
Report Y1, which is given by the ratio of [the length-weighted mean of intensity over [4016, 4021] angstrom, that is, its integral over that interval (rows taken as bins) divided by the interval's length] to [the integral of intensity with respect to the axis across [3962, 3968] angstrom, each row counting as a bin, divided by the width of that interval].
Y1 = 1.82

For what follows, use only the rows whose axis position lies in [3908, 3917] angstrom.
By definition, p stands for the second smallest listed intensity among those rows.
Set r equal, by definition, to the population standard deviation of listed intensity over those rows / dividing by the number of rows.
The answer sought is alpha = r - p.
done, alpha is -16.5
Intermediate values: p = 17.76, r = 1.3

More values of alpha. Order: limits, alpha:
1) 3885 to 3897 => -10.8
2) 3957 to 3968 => -7.0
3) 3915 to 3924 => -16.2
